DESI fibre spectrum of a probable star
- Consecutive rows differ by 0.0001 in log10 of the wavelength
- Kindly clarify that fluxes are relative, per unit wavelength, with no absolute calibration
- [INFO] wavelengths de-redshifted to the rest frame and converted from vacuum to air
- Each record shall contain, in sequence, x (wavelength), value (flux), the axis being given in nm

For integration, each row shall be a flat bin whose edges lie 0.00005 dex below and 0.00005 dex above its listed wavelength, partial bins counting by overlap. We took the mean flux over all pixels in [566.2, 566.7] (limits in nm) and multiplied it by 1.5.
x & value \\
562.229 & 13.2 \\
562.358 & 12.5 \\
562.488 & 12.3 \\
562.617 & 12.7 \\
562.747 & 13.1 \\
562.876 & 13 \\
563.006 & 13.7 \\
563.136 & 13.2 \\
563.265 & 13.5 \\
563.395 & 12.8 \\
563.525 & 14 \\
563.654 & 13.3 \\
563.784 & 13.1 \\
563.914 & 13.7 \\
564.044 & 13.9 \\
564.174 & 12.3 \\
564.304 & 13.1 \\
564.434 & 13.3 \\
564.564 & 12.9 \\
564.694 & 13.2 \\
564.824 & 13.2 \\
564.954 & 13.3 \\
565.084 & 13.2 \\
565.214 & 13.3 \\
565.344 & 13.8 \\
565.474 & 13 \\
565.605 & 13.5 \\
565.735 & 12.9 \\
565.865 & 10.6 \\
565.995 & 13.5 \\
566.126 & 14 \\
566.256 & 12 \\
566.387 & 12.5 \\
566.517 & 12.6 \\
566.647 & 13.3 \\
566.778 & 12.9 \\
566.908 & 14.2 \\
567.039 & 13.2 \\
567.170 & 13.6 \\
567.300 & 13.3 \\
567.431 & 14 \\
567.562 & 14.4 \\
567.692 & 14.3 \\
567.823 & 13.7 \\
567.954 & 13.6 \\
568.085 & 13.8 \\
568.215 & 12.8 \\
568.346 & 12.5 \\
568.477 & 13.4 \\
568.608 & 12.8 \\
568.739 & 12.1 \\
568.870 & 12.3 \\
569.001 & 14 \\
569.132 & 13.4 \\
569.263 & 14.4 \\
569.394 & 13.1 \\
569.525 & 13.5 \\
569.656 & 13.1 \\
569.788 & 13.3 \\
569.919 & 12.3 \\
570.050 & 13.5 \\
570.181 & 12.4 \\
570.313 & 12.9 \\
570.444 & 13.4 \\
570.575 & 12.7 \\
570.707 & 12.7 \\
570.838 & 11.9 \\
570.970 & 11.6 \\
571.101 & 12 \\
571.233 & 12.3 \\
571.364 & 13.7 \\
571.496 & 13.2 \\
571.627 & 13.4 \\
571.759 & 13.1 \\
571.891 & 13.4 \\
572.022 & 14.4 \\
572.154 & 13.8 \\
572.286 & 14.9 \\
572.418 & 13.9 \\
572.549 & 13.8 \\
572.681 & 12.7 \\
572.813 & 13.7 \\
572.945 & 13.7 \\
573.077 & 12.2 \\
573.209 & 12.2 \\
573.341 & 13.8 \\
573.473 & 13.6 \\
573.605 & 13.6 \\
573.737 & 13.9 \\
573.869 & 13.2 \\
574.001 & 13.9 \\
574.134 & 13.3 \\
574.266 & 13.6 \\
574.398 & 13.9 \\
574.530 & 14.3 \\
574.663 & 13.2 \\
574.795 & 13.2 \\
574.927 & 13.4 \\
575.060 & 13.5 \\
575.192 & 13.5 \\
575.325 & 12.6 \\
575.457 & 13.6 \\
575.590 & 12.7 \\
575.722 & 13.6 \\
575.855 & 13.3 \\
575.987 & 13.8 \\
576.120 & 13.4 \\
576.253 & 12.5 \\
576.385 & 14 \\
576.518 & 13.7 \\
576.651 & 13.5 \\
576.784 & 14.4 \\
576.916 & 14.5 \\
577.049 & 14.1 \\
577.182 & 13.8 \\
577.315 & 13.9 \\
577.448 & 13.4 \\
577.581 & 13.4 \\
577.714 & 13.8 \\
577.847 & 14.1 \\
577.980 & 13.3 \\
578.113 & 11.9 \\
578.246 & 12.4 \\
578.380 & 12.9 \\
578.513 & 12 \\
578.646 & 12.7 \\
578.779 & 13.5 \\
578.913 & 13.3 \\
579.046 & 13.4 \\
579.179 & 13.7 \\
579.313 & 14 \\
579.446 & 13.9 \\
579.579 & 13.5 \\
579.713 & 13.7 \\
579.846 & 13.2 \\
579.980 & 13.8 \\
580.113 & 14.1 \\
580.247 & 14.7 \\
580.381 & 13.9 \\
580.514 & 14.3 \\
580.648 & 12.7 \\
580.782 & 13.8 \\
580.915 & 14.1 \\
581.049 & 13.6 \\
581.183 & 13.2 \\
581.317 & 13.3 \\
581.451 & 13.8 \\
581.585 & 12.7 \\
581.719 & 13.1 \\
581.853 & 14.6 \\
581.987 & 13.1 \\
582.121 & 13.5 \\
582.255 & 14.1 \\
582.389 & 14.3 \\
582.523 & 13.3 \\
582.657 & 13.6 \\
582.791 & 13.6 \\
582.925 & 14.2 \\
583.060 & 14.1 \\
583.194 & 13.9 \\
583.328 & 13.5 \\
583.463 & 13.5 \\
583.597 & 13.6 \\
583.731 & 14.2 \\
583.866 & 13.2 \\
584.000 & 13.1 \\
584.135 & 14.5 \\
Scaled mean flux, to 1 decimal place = 18.9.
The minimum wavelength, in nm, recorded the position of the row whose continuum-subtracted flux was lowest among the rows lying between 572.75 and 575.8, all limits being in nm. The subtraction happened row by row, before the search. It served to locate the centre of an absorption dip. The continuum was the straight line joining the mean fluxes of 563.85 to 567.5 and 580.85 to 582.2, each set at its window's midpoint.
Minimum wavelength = 573.209 nm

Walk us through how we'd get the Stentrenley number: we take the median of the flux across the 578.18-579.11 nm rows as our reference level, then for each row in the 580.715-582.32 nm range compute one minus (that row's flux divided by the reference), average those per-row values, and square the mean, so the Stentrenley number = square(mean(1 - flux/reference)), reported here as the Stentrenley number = 0.0027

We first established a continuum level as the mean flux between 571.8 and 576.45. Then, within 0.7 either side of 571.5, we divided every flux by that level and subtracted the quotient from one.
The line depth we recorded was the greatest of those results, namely 0.14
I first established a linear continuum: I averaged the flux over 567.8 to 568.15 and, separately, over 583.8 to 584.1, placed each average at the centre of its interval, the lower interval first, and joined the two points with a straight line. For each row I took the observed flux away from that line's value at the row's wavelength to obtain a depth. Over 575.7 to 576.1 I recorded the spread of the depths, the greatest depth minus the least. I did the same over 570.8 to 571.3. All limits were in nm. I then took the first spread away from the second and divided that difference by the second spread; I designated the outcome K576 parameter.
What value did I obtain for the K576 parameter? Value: 0.29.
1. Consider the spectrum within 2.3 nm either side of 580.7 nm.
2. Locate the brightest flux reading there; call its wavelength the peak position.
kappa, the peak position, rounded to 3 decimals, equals 580.247 nm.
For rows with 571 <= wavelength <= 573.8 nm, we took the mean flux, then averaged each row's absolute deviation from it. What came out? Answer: 0.58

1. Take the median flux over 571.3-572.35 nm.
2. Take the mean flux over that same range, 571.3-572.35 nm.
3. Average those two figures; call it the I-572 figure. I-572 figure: 13.6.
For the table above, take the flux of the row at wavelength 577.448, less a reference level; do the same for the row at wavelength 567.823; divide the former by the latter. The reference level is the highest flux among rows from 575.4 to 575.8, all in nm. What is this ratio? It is -2.0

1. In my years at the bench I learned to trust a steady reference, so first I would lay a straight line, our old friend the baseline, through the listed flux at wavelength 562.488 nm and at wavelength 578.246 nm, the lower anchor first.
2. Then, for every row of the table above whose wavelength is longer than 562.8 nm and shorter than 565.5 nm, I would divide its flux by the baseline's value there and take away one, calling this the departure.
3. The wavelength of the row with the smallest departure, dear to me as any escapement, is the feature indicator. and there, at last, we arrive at 564.174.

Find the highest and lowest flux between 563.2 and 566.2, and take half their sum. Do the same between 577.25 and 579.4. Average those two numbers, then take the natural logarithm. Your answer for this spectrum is 2.54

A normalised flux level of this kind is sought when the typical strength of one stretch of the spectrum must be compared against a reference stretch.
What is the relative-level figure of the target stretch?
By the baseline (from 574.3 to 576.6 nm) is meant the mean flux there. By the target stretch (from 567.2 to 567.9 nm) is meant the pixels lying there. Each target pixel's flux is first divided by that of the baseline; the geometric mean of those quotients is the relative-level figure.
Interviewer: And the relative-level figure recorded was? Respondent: 1.038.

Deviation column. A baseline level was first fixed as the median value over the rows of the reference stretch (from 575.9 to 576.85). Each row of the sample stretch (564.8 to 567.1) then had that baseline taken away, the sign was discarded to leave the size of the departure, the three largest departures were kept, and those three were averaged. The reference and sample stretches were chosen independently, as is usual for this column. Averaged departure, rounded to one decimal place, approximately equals 2.0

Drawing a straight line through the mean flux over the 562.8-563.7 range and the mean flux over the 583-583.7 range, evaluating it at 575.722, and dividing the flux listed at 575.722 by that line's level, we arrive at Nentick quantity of 1.00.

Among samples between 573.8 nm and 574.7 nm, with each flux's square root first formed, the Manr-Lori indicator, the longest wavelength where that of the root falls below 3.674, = 574.663 nm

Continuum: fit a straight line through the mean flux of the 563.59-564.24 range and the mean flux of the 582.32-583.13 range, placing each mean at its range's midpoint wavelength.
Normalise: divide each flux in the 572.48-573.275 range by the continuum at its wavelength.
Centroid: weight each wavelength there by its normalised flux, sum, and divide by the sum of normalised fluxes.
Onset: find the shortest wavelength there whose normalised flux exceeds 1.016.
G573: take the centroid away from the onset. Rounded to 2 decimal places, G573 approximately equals -0.32 nm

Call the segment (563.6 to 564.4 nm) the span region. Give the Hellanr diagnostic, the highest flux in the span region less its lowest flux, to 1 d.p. 1.6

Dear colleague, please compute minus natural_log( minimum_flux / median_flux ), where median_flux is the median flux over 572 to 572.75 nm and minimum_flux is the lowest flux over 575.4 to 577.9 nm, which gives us 0.103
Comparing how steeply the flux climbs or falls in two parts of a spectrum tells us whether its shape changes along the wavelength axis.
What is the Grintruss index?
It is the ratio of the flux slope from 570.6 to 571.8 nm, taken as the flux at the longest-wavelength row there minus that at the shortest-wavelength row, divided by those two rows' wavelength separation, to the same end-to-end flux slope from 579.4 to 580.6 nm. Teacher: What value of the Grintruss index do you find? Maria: 1.0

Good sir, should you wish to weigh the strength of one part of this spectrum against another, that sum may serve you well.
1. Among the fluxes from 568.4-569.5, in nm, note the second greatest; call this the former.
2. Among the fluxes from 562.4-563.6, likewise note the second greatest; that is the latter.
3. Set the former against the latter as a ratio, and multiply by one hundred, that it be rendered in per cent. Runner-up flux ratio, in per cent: 102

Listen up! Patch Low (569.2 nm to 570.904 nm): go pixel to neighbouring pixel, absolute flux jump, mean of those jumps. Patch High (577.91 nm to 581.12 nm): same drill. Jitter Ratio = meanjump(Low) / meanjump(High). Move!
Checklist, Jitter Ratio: 1.2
